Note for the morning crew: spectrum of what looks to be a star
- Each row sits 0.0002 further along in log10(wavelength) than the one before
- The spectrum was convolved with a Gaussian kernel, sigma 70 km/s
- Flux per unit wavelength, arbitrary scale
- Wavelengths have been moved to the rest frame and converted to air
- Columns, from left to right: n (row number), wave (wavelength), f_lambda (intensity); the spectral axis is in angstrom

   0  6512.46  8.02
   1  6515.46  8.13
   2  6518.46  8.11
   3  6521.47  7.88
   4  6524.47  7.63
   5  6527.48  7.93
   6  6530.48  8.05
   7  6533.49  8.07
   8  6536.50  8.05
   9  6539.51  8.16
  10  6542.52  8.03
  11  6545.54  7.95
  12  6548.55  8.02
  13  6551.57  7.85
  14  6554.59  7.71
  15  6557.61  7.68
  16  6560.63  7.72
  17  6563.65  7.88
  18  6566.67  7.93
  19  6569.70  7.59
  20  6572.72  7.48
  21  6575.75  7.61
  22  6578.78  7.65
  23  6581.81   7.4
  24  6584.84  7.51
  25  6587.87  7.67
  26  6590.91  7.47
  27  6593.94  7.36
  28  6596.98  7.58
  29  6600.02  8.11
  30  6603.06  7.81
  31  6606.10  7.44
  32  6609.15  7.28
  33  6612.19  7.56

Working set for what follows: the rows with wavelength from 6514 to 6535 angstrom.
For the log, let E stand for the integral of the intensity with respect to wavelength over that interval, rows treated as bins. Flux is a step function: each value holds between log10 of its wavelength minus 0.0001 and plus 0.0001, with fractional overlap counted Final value 167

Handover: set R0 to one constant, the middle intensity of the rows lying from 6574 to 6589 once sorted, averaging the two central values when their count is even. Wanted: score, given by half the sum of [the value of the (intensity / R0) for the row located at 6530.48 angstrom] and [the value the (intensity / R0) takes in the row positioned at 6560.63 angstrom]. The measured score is 1.04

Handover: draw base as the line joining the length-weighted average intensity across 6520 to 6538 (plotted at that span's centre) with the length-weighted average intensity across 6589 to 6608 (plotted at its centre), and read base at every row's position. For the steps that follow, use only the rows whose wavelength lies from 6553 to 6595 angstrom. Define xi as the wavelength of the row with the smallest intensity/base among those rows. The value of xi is 6581.81 angstrom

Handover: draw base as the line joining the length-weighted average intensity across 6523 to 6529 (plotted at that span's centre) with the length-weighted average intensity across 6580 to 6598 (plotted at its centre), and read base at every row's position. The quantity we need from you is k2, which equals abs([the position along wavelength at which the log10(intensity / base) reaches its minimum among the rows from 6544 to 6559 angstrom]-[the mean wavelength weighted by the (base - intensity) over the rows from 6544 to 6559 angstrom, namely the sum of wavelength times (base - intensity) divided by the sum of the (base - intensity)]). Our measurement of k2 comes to 8.5 angstrom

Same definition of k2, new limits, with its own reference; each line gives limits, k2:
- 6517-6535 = 3.2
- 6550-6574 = 12.5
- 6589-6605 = 7.8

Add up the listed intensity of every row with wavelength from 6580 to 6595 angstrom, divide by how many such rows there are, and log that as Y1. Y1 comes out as 7.48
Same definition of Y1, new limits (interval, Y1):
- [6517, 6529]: 7.89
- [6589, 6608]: 7.63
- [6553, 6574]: 7.71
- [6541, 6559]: 7.87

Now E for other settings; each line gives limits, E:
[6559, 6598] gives 297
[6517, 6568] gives 404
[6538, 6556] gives 143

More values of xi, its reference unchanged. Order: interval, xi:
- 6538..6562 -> 6557.61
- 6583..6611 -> 6609.15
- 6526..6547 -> 6527.48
